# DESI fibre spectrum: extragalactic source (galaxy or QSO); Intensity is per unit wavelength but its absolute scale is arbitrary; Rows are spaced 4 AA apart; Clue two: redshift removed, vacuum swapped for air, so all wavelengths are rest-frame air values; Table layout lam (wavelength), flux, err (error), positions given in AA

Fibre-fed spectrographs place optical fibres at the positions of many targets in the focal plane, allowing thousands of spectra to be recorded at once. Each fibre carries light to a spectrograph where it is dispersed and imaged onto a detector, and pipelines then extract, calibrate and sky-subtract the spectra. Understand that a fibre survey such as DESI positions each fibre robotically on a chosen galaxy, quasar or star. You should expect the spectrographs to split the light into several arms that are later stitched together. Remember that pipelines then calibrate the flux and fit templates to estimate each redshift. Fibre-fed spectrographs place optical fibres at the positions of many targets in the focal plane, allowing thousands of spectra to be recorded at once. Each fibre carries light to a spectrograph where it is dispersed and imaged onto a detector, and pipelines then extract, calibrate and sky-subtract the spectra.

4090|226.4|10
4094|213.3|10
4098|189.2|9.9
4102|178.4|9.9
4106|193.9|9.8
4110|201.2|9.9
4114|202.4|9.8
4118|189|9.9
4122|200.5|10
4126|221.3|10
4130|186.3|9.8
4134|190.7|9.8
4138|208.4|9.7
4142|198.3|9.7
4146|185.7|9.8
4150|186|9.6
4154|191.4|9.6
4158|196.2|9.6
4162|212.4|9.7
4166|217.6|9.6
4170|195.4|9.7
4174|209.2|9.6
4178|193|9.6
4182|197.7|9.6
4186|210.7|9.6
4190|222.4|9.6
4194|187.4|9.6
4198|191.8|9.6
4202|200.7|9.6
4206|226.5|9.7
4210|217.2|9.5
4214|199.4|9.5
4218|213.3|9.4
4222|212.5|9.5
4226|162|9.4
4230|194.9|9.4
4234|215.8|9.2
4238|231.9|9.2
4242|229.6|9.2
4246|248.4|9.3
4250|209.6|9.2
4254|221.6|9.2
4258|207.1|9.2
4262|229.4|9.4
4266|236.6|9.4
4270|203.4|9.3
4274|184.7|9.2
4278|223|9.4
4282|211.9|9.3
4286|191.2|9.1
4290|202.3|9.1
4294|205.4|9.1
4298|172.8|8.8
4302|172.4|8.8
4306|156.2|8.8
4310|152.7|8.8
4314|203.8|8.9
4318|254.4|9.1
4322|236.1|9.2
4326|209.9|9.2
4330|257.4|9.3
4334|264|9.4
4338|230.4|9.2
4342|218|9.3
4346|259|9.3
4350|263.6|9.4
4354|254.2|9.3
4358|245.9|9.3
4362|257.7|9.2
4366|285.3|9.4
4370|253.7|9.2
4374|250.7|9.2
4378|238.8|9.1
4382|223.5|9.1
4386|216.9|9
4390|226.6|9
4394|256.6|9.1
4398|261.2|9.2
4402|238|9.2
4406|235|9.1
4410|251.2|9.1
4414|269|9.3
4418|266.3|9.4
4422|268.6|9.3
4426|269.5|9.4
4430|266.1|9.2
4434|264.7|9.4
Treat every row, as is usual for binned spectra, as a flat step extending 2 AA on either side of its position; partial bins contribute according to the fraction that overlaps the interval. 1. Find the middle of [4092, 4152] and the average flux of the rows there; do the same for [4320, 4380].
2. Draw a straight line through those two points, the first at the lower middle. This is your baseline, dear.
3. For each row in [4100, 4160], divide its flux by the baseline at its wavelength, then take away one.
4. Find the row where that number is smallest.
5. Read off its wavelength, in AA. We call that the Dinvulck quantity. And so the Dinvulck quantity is 4150 AA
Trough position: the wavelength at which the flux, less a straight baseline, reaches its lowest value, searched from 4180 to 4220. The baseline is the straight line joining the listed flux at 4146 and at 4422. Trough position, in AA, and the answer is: 4194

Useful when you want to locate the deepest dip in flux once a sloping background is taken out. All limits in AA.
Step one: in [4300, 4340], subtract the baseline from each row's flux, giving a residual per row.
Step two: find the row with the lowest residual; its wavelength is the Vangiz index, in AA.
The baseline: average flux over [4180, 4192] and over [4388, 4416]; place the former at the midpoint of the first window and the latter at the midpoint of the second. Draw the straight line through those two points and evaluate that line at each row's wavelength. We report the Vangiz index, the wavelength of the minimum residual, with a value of 4310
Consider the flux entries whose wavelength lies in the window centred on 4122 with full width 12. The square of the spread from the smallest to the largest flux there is 1043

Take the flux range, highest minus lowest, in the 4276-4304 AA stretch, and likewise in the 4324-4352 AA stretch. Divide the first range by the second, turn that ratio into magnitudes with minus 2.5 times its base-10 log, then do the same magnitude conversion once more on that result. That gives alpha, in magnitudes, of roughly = 2.8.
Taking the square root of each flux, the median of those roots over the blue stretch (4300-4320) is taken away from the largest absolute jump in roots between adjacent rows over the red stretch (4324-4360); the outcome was -11.6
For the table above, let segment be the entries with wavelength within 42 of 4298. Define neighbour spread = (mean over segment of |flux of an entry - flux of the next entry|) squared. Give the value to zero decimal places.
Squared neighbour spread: 511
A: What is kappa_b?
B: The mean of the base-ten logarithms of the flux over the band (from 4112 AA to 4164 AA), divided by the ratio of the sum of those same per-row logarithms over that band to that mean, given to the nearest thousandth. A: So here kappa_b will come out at 0.177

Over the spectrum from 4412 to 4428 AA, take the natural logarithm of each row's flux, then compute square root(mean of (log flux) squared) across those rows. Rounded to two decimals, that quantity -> 5.59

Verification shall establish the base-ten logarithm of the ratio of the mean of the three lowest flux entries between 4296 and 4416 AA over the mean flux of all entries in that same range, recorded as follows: -0.164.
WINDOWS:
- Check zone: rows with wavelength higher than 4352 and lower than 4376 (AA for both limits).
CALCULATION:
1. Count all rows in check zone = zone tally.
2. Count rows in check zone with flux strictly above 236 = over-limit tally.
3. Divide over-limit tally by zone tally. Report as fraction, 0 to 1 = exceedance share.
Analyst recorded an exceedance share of 1.0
